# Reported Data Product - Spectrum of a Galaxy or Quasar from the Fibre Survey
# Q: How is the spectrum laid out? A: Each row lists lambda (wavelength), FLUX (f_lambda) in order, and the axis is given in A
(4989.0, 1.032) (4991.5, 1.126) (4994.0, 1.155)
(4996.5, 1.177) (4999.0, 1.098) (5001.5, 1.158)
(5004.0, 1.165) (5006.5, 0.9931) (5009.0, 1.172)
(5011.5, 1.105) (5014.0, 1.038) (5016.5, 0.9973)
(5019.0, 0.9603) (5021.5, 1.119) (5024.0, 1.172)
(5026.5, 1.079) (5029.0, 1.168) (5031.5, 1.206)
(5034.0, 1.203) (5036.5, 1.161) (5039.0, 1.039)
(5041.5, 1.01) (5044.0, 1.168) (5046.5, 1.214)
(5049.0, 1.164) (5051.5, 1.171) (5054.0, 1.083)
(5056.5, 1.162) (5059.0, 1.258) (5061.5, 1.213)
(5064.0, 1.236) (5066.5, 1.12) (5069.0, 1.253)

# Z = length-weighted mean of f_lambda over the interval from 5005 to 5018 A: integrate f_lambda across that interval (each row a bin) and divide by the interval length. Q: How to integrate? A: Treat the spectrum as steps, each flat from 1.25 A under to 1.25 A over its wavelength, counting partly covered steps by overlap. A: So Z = 1.06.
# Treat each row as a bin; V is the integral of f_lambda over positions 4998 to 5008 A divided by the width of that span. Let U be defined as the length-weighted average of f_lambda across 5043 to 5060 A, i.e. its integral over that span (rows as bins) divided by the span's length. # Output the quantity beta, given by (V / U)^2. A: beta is 0.89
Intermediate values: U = 1.17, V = 1.11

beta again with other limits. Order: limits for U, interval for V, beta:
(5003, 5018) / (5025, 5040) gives 1.13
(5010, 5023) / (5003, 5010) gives 1.11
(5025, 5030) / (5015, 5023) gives 0.84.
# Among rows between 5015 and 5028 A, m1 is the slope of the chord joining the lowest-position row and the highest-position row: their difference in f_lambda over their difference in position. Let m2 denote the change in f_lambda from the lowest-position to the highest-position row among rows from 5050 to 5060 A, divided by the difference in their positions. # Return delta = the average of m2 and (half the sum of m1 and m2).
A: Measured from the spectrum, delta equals 0.011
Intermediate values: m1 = 0.008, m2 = 0.012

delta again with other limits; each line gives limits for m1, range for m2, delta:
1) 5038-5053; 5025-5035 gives 0.015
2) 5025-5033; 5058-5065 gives 0.003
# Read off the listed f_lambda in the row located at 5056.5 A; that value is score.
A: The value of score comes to 1.162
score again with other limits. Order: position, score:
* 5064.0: 1.236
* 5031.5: 1.206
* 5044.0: 1.168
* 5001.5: 1.158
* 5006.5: 0.9931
